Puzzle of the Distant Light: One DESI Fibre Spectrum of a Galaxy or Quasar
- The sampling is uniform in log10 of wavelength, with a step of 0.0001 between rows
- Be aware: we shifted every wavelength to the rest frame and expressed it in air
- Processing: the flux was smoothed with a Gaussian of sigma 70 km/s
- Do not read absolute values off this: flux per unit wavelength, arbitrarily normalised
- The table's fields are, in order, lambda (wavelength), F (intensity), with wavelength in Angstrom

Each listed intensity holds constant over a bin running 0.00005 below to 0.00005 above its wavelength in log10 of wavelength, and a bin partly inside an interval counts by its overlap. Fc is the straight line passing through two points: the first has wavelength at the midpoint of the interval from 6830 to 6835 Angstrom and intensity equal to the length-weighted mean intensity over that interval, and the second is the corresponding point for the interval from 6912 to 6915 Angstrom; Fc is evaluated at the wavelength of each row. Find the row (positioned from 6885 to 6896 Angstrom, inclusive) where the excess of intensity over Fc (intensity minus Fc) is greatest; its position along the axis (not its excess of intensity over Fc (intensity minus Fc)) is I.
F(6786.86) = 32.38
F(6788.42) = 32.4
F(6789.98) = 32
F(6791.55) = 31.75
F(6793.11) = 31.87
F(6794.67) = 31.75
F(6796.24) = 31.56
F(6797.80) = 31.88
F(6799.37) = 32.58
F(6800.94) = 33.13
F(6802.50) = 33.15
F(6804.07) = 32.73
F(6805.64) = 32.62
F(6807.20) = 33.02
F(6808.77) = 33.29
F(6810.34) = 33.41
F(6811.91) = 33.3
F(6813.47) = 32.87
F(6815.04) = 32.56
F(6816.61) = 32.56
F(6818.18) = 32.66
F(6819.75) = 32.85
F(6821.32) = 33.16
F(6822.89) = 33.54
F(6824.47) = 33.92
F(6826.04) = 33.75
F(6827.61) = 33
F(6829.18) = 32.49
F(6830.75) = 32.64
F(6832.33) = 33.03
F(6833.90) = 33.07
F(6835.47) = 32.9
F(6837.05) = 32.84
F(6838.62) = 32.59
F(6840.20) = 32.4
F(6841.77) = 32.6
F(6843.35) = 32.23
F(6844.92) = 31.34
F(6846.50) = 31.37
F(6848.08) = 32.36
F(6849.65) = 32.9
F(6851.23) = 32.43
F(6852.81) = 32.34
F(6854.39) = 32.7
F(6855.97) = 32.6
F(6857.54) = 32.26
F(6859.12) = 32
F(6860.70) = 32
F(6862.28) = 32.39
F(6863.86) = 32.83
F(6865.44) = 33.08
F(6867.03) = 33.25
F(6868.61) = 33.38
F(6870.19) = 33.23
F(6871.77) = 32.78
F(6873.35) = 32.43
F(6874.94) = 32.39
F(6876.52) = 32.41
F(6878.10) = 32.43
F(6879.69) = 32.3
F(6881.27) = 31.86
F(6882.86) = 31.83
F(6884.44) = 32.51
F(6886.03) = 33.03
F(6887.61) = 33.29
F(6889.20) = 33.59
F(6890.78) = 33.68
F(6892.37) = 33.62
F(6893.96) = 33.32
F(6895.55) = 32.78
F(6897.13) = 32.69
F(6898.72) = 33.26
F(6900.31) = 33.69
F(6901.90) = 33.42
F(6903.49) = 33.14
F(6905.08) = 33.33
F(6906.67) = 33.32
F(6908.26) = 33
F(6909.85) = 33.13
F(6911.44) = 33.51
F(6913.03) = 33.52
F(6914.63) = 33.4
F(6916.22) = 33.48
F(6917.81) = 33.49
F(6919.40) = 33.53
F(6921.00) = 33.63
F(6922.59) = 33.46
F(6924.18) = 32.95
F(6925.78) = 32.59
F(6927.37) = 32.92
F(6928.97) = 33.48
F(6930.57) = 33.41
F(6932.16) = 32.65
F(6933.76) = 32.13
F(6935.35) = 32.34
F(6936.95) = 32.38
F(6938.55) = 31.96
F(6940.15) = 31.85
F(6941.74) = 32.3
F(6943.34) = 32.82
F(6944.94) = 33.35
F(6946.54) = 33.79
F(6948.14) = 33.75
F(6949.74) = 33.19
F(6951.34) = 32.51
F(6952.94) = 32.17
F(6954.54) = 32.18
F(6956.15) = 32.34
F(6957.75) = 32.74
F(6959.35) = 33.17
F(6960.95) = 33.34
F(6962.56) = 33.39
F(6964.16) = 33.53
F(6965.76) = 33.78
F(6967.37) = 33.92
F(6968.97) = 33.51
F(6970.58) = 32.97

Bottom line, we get 6890.78 Angstrom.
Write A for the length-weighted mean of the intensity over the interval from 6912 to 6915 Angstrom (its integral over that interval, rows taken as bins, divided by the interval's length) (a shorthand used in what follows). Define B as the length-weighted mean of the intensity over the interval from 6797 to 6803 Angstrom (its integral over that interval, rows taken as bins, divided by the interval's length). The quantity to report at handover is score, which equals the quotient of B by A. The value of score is 0.98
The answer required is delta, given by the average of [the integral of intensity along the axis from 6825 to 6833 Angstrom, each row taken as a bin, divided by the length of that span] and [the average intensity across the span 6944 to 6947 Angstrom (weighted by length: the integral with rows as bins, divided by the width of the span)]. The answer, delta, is 33.3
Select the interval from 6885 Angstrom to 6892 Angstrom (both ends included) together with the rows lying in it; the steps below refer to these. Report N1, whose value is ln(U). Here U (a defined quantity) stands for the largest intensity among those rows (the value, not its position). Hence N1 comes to 3.517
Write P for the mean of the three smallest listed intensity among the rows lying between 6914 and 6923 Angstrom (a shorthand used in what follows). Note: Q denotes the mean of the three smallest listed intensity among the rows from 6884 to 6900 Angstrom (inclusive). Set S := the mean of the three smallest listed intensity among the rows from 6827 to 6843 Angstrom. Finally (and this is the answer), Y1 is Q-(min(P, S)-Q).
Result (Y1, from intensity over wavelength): 32.8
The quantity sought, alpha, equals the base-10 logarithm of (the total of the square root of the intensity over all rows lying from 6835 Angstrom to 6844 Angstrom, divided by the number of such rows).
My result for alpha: 0.757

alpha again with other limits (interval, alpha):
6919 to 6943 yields 0.758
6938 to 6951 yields 0.758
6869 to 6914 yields 0.759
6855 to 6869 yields 0.757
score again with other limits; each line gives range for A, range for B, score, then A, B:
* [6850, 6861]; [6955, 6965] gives 1.02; 32.4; 33.1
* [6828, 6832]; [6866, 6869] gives 1.02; 32.6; 33.2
